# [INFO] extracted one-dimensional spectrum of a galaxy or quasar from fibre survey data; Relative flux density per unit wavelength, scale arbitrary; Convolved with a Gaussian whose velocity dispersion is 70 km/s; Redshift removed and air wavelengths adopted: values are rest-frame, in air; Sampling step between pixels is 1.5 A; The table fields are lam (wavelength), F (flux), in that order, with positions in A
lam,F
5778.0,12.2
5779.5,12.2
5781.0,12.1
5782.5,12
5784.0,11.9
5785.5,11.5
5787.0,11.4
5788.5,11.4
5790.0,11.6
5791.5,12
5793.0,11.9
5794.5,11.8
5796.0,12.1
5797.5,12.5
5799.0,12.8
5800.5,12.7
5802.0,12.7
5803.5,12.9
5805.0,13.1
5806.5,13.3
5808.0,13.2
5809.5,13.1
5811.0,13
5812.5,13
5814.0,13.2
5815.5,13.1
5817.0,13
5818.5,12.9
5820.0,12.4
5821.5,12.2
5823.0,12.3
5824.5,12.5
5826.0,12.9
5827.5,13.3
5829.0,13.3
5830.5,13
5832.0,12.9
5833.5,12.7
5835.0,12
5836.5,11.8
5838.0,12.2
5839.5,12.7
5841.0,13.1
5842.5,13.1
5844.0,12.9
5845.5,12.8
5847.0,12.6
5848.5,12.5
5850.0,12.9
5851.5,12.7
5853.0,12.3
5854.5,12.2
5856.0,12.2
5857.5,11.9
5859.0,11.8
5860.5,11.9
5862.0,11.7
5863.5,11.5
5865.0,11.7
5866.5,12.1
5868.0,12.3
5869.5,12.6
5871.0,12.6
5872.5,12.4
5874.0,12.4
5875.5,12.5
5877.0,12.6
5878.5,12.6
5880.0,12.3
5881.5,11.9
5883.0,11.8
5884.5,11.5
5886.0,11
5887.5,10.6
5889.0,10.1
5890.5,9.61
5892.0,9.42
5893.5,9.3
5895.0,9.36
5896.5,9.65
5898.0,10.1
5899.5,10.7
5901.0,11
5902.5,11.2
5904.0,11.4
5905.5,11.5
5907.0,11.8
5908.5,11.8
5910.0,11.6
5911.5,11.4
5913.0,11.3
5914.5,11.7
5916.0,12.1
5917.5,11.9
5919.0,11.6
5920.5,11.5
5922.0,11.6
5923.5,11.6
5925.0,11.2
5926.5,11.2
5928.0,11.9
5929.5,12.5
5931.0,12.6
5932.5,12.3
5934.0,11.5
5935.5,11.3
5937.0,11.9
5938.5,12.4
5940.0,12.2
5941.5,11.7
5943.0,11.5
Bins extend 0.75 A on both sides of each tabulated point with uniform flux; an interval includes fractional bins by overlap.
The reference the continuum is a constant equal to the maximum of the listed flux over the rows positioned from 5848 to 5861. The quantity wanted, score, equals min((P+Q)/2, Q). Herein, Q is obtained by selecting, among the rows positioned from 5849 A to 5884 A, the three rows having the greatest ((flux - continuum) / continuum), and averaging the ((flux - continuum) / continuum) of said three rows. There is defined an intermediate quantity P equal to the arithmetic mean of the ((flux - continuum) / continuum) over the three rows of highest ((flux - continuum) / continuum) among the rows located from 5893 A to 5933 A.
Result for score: -0.023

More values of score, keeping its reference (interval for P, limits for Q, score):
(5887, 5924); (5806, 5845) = -0.022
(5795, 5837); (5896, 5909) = -0.093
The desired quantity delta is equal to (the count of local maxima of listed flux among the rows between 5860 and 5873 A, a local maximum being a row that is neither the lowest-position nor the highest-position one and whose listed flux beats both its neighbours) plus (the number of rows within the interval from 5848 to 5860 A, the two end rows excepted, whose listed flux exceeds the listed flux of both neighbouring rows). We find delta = 1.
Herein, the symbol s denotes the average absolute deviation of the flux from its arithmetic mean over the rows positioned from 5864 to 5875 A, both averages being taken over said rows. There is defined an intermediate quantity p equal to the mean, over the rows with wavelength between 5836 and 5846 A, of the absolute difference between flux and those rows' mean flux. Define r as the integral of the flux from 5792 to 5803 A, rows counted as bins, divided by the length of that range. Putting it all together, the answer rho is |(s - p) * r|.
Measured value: 1.8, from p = 0.38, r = 12.4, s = 0.23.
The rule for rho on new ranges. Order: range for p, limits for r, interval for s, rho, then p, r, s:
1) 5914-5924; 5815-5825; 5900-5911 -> 0.9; 0.16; 12.6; 0.23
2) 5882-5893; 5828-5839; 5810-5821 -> 7.2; 0.74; 12.6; 0.17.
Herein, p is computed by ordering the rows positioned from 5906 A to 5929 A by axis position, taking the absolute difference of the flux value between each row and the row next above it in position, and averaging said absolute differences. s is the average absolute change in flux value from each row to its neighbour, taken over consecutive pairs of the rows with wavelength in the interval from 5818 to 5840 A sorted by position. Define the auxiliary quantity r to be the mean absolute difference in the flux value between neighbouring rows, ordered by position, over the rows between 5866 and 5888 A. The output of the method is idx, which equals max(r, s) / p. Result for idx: 1.4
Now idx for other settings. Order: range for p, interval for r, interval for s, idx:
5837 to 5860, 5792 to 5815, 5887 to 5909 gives 1.3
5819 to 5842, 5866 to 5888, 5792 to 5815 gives 0.7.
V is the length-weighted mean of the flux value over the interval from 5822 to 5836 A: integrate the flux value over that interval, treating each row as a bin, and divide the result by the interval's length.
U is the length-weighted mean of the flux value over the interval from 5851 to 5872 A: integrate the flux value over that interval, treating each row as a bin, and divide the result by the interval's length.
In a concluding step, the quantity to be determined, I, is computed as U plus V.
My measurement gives 24.8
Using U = 12.1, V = 12.7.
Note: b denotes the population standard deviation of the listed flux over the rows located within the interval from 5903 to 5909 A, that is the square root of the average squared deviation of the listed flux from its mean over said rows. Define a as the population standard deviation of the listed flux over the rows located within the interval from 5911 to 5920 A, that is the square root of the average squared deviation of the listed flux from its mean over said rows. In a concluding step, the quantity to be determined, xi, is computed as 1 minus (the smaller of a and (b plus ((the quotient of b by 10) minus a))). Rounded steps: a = 0.27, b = 0.18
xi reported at 1.08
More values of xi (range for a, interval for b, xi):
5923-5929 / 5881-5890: 0.71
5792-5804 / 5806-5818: 1.29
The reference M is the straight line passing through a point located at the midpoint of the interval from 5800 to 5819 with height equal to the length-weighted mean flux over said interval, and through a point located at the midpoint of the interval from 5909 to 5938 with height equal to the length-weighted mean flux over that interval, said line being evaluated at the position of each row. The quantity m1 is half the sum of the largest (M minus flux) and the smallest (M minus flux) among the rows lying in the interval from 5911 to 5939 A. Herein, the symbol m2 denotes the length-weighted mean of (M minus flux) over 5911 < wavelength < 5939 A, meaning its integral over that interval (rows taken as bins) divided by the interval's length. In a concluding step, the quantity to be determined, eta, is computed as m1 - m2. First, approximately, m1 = -0.2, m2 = -0.1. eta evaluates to -0.16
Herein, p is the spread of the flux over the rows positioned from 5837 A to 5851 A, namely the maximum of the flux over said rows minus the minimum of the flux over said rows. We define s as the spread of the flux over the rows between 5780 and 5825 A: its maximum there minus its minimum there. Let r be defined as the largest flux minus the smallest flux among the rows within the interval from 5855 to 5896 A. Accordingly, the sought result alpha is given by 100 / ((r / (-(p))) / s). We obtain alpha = -52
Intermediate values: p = 0.9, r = 3.3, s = 1.90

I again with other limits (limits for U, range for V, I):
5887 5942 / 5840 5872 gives 23.6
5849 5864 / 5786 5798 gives 23.9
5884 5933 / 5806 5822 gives 24.1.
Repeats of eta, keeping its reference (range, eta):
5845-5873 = 0.07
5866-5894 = 0.56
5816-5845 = 0.12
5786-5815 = 0.20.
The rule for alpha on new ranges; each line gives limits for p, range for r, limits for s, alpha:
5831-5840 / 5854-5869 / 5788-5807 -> -261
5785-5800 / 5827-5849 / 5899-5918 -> -131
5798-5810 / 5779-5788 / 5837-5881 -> -120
